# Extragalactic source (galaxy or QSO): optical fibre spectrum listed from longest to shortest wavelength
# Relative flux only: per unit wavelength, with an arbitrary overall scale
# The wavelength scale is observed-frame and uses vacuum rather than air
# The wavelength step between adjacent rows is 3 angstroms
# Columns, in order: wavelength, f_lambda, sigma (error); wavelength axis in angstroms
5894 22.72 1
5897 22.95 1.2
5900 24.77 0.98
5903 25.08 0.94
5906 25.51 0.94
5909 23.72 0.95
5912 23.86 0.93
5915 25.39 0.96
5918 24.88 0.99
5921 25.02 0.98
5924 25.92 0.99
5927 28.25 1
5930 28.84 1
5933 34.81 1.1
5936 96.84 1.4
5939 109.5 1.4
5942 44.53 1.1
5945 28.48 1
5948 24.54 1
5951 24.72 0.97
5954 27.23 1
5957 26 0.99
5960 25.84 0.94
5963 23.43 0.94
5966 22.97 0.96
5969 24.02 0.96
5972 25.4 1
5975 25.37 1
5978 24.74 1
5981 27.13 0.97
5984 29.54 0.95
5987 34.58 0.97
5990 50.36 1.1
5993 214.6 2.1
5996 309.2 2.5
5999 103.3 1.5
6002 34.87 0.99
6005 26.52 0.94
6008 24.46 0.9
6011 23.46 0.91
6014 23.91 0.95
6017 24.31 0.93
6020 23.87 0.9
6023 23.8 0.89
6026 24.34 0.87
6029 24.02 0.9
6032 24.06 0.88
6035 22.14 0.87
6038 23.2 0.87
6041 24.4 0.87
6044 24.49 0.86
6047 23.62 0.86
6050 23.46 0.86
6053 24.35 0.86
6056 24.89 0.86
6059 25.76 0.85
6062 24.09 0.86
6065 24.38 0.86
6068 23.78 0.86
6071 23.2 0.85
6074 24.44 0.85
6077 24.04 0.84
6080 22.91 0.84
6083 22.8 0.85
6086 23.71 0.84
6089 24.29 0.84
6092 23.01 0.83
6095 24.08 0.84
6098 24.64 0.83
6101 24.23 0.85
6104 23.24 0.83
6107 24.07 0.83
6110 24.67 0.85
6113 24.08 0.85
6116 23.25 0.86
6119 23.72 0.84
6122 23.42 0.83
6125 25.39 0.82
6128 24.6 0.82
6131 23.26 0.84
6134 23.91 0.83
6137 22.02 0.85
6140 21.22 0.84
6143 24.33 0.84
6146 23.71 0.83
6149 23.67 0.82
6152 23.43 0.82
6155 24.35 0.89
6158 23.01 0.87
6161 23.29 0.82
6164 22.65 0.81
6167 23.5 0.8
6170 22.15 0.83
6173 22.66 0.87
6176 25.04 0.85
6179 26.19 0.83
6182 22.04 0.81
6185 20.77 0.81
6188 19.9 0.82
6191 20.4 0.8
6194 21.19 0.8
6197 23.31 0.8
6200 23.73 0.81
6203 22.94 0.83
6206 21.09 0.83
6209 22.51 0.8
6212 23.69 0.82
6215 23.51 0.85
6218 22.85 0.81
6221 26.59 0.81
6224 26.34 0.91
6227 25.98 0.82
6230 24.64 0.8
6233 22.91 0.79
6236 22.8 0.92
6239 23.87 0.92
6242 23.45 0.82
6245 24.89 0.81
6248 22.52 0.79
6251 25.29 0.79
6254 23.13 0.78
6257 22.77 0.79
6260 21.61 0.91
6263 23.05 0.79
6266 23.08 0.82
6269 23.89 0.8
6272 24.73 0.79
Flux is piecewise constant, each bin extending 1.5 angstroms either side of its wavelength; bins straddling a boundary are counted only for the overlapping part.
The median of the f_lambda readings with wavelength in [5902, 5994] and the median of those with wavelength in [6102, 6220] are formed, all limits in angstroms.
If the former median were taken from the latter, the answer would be -2.5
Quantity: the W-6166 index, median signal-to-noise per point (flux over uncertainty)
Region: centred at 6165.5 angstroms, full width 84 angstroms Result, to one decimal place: 27.8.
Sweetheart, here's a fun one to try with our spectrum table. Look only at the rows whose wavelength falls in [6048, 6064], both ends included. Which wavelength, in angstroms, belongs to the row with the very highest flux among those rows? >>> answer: 6059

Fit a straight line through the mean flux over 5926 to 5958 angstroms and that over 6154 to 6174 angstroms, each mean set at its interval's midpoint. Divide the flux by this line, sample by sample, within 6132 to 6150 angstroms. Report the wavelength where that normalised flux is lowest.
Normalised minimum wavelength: 6140 angstroms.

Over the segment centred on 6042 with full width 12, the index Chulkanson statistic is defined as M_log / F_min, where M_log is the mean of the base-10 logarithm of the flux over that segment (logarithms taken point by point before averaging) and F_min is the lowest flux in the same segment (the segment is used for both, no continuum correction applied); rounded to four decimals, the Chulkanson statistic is 0.0594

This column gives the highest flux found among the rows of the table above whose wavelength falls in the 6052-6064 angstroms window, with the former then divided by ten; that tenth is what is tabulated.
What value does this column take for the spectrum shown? 2.58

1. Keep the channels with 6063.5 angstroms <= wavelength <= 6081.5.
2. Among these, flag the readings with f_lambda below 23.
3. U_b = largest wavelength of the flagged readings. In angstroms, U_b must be 6080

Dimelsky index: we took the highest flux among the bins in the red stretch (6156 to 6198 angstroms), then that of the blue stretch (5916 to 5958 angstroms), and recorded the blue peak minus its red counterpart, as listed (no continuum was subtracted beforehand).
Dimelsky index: 83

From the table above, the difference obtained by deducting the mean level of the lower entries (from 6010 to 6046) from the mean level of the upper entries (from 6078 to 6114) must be 0.0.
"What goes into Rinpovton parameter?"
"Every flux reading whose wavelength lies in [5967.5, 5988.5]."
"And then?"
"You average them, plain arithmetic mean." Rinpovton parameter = 27.3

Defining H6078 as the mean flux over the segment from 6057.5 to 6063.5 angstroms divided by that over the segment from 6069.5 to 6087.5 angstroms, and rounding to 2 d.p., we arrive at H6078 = 1.06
